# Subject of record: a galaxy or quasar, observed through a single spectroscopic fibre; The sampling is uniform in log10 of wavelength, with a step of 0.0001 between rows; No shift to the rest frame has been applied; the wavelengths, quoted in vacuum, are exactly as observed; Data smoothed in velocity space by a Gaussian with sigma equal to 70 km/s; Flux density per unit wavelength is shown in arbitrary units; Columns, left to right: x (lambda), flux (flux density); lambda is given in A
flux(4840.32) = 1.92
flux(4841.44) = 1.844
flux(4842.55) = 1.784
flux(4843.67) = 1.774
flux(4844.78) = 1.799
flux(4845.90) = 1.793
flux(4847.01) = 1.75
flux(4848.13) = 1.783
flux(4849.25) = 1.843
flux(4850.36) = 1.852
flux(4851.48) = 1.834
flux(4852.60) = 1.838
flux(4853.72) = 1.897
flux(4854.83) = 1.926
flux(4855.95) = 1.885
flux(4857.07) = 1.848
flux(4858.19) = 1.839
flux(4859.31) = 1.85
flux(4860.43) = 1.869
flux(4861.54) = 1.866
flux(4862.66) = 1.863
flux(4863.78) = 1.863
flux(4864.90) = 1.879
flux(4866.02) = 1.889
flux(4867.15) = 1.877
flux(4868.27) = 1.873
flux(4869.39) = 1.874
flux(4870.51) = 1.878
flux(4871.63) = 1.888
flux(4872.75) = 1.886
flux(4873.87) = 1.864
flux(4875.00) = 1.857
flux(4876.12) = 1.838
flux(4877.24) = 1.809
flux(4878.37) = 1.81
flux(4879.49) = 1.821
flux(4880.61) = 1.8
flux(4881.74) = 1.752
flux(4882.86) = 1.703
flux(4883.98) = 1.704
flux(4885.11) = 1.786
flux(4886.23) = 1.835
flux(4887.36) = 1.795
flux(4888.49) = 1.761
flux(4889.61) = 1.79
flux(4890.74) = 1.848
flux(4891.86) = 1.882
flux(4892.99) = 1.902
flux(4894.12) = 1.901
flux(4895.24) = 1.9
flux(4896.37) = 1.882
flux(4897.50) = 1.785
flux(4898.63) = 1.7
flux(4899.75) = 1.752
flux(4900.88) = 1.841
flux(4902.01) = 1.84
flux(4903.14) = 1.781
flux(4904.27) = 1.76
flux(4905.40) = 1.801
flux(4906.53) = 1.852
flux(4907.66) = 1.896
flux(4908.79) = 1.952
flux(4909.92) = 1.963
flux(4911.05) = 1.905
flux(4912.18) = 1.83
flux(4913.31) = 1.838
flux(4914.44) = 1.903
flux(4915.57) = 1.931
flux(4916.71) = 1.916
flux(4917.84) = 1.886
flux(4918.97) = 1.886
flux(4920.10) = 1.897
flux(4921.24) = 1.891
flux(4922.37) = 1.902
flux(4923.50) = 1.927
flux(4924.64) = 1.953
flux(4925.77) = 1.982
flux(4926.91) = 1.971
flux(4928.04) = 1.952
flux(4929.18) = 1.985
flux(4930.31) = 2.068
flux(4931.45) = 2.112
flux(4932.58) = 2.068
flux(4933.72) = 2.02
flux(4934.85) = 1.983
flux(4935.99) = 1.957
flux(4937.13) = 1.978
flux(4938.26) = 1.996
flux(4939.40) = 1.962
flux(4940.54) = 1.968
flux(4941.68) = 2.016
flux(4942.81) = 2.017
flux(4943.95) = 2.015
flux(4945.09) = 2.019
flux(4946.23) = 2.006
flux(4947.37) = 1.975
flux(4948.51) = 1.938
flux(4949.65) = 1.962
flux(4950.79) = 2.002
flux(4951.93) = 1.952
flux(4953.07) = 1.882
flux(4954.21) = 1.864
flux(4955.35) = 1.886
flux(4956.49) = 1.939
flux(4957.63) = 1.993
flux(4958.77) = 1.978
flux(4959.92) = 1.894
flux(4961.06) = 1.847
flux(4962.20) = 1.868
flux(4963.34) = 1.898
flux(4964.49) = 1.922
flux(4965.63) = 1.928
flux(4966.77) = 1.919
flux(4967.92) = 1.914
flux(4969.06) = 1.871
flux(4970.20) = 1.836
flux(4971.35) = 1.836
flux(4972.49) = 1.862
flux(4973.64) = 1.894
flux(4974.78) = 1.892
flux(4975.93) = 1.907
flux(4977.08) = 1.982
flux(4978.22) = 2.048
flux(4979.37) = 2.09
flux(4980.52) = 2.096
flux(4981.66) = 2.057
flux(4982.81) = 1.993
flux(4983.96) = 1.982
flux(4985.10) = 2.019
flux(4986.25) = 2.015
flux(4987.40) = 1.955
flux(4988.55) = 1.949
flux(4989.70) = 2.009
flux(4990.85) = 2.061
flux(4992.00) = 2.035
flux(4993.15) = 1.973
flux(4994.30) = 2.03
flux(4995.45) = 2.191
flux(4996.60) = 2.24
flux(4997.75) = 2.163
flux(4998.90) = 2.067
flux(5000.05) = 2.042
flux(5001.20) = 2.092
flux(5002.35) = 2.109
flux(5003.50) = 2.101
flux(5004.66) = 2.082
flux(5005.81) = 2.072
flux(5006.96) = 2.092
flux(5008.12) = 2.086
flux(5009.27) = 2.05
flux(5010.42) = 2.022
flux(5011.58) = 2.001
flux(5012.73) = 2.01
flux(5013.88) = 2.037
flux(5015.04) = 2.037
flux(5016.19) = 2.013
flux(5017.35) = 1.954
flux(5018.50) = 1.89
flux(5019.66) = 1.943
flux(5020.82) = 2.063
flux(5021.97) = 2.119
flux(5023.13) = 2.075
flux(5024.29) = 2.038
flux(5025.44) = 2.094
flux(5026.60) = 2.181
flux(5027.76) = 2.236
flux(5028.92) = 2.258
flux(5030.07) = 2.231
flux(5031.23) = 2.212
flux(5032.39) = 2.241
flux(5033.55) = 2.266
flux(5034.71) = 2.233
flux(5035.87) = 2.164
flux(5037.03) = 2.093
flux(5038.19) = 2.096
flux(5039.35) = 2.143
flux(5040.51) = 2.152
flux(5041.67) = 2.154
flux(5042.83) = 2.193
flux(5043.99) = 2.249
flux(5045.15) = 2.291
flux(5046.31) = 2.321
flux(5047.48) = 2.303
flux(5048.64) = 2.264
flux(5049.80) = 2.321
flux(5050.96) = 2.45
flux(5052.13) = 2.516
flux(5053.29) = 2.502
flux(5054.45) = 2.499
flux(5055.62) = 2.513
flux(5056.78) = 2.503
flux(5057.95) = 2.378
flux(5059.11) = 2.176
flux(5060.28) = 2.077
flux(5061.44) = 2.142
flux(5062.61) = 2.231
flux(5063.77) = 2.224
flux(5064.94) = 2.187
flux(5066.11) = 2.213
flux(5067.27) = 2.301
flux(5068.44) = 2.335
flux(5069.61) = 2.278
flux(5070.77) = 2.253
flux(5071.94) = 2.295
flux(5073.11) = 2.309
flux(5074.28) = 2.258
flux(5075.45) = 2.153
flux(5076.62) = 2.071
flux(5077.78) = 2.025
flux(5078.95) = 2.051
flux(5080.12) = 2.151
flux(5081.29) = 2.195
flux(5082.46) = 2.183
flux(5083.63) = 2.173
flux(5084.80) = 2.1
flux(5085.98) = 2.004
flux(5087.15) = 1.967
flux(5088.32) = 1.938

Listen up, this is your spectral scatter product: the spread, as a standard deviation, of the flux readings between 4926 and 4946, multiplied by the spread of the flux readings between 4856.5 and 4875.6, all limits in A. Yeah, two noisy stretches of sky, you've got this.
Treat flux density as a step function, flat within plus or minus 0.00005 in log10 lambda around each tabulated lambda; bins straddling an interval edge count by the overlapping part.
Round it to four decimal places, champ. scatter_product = 0.0006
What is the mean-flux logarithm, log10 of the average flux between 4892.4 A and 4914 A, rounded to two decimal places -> 0.27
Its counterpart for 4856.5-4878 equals 0.27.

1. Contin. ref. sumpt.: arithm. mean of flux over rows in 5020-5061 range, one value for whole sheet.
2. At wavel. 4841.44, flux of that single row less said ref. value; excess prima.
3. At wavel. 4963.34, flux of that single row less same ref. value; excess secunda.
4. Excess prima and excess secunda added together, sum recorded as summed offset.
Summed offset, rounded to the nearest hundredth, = -0.75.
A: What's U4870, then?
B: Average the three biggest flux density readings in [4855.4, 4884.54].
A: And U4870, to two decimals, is 1.89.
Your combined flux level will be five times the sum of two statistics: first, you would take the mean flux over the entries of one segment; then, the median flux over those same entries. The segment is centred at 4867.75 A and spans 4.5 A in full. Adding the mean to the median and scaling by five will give 18.8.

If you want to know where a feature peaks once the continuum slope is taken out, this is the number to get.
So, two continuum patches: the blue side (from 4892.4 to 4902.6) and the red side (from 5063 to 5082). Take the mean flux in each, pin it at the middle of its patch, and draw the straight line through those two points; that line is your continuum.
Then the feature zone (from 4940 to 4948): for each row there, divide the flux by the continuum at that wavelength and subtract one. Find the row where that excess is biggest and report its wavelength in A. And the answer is 4941.68 A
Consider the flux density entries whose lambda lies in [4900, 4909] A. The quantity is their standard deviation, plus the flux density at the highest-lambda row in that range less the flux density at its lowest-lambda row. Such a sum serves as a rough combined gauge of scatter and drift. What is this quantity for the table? 0.17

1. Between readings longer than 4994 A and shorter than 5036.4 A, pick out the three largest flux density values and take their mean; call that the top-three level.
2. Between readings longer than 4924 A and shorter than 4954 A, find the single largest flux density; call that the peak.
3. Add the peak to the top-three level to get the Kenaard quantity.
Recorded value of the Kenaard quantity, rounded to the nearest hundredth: 4.37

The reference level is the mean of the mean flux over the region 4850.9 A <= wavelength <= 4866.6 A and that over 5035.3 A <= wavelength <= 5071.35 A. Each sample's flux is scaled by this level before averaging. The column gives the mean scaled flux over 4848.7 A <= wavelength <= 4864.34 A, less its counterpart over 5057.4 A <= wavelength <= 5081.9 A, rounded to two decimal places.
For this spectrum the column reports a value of -0.17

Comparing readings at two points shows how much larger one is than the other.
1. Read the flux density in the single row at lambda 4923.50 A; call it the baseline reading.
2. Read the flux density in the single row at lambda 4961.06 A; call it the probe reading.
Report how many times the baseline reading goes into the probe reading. 0.96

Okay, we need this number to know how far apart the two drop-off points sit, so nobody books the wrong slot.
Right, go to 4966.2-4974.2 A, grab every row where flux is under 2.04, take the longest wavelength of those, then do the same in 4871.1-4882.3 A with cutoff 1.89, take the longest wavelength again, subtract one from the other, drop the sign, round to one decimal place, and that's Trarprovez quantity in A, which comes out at 91.9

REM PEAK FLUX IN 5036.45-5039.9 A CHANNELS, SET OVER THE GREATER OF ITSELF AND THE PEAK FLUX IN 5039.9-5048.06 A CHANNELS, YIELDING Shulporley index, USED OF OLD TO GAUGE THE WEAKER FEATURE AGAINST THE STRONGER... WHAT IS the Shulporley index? 0.92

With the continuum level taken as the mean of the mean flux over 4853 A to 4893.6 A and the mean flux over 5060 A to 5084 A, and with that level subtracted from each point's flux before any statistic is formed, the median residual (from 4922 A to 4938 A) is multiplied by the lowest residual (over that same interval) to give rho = 0.00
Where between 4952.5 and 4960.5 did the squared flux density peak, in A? 4957.63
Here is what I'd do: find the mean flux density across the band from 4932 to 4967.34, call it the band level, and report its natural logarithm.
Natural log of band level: 0.67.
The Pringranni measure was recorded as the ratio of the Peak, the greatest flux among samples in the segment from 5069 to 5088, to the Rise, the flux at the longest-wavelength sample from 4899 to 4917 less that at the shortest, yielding 14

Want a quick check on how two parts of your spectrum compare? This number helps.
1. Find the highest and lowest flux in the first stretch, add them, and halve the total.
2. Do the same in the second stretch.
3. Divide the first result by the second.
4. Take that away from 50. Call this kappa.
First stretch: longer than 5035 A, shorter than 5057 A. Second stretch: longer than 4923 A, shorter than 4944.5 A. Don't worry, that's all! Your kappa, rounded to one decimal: 48.9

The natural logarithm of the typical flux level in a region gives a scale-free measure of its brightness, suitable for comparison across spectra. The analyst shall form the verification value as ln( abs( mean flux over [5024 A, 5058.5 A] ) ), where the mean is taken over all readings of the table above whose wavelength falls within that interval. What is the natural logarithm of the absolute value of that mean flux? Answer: 0.82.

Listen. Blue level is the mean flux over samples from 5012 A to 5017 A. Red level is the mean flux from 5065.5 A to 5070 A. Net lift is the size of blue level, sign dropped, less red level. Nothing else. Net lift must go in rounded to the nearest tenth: -0.3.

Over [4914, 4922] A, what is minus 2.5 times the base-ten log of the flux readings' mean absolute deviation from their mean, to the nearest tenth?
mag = 4.7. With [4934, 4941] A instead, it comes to 4.8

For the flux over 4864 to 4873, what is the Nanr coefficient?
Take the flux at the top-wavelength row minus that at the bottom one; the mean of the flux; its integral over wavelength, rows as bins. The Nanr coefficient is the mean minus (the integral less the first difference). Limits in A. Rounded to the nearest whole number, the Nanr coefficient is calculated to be -15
